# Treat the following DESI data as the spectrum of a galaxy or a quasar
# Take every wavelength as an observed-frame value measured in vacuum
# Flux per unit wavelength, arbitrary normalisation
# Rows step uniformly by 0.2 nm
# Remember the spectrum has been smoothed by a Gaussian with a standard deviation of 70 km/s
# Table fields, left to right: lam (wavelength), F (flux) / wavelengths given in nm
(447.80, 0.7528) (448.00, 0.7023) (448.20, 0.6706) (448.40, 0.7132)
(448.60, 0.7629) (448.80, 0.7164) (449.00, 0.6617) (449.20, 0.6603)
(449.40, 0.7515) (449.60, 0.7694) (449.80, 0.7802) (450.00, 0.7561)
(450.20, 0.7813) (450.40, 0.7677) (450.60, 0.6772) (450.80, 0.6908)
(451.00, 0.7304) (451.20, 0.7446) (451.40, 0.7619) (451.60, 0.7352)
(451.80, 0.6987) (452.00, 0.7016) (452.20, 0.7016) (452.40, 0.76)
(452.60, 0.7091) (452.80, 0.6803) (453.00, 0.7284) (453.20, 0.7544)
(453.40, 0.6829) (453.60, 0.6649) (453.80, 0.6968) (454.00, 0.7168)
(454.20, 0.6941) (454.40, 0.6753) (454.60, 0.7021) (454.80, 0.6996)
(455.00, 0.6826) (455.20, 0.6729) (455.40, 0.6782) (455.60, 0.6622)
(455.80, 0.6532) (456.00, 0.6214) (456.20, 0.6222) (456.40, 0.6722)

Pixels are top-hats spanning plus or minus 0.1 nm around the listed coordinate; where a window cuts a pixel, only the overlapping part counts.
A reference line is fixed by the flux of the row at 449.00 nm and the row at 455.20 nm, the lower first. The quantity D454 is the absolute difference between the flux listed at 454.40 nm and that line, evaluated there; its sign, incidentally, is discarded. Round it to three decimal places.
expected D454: 0.004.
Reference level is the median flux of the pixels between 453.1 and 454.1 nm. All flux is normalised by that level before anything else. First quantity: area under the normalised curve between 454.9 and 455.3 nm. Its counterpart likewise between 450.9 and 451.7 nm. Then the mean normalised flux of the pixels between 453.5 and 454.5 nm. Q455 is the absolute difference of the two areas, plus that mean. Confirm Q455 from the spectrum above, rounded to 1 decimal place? 1.5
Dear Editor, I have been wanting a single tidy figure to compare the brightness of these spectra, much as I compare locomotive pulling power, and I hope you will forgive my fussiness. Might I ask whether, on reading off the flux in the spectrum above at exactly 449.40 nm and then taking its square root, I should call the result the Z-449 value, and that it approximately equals 0.867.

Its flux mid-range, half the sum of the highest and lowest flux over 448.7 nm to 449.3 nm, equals 0.688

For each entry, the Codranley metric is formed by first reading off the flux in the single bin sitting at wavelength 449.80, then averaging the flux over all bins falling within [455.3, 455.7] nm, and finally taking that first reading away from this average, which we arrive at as -0.110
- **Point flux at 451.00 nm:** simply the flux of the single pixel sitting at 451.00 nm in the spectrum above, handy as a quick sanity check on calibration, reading 0.7304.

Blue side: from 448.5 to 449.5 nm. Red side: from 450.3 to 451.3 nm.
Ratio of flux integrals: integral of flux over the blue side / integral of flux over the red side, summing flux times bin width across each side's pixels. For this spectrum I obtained 1.0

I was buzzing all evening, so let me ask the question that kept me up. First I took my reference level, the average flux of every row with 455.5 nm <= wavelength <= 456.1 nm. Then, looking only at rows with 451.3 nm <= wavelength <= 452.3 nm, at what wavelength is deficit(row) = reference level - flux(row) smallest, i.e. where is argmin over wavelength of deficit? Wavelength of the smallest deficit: 451.40 nm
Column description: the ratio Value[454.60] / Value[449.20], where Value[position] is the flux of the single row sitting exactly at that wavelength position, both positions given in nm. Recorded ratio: 1.063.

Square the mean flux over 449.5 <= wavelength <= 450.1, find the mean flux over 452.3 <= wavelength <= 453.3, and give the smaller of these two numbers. 0.59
